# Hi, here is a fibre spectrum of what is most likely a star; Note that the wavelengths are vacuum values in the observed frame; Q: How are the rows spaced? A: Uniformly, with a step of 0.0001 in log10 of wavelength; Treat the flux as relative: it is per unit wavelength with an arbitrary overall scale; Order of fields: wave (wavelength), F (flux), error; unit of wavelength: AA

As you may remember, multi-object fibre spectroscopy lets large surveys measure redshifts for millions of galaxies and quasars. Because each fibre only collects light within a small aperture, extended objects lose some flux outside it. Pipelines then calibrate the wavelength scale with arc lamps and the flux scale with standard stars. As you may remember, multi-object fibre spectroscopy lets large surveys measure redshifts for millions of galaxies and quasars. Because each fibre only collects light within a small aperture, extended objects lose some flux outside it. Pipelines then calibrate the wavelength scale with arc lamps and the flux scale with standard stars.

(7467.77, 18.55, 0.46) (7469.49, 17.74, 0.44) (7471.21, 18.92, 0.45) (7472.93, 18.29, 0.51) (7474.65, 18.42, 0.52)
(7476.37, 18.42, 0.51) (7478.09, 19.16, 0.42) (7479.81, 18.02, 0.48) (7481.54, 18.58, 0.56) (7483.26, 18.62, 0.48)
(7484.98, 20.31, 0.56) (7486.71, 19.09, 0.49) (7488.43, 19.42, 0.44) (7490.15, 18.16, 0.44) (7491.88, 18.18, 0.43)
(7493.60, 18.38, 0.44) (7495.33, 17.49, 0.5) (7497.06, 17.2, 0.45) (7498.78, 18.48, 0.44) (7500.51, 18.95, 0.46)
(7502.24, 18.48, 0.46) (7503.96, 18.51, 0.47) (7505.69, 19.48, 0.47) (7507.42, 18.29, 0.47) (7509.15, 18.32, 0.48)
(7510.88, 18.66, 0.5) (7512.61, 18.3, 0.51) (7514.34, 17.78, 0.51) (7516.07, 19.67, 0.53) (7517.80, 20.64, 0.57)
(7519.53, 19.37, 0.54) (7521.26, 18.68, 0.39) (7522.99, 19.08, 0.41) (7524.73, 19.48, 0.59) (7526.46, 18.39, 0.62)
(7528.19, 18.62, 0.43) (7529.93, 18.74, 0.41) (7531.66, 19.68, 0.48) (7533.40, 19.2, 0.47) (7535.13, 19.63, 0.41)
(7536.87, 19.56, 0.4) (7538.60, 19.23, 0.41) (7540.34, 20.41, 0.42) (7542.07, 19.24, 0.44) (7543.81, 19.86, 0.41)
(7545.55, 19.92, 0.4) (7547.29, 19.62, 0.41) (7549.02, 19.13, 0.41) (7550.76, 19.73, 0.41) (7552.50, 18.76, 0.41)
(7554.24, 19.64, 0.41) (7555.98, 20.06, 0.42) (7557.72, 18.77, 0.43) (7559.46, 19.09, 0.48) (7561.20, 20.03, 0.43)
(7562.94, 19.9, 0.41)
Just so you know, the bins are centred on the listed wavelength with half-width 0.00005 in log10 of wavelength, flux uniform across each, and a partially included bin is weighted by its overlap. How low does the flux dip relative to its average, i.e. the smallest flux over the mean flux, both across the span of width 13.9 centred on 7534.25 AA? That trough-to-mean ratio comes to 0.961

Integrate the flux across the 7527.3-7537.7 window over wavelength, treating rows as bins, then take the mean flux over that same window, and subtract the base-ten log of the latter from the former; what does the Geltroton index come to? 199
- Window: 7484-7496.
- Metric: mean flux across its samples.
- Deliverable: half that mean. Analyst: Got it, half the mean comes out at 9.4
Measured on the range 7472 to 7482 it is 9.2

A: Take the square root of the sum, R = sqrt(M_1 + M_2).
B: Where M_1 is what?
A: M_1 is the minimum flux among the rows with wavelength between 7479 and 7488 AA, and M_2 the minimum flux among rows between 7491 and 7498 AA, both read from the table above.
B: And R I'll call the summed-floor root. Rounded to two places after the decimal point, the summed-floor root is 5.93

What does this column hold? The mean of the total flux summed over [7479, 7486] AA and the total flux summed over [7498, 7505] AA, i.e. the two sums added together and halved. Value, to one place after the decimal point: 75.0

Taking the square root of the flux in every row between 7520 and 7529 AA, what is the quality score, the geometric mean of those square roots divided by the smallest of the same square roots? 1.012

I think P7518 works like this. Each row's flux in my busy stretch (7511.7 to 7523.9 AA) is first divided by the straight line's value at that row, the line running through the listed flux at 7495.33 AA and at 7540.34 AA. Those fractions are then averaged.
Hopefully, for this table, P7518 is 1.007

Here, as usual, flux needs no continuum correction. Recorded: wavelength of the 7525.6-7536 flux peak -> 7531.66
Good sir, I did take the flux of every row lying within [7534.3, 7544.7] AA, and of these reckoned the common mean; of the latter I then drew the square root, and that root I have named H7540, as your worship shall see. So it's 4.433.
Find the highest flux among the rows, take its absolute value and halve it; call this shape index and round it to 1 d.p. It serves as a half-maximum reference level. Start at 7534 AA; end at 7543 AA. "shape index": 10.2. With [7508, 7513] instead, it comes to 9.3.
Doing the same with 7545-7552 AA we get 10.0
